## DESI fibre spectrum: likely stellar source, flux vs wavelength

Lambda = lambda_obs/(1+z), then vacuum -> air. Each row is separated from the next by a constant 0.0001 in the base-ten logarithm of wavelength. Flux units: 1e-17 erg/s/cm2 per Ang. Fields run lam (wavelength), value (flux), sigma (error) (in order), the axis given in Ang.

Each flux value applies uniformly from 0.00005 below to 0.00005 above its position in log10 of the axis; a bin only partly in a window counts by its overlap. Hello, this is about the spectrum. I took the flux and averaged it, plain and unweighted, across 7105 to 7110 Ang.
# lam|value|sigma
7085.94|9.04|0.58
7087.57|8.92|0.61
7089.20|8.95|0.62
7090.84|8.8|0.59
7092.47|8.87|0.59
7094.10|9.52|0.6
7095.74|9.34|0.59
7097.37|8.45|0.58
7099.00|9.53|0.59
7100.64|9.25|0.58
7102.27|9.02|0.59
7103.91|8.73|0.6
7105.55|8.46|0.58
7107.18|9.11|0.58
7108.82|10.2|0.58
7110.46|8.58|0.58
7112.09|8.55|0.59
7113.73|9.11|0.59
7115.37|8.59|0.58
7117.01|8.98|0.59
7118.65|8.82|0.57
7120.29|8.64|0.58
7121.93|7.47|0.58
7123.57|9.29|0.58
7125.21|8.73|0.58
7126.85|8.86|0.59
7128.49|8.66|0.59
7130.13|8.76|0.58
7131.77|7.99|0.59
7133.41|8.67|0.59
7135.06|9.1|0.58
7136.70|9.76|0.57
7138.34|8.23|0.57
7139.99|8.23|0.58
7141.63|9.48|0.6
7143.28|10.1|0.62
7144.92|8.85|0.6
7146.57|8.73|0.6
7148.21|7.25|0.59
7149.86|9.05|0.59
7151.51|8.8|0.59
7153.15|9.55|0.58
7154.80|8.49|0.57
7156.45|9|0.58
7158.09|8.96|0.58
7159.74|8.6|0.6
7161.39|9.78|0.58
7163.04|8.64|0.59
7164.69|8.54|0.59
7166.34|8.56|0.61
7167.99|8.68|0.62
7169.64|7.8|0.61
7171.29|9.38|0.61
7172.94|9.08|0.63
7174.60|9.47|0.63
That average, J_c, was 9.3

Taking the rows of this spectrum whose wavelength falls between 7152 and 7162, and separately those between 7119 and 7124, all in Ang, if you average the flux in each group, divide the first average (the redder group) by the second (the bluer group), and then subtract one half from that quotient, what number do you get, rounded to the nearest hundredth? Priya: 0.57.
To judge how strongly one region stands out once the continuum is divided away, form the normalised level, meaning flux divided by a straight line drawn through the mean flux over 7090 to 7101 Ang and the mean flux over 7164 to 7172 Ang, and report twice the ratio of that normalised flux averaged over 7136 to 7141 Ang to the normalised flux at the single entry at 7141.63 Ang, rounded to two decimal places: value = 1.84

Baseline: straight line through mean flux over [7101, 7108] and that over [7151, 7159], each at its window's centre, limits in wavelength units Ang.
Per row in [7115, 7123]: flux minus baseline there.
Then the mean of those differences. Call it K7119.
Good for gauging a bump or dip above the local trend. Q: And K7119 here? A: -0.37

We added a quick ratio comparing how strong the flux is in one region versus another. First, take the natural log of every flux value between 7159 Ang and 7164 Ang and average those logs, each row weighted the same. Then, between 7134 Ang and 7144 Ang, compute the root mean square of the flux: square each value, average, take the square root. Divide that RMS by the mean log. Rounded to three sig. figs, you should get 4.18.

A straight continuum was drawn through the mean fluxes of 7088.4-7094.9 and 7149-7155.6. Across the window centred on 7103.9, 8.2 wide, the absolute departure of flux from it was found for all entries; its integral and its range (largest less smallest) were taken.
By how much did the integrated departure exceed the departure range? 1.4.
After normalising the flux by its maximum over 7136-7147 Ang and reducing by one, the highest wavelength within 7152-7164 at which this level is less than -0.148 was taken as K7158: 7159.74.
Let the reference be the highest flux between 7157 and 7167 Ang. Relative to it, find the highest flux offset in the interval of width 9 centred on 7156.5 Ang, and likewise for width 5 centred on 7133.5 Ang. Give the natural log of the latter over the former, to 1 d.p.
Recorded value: 1.1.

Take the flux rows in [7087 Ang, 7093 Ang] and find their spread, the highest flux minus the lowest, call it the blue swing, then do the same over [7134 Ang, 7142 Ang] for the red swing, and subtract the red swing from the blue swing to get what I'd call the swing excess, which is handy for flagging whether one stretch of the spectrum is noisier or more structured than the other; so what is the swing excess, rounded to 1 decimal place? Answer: -1.4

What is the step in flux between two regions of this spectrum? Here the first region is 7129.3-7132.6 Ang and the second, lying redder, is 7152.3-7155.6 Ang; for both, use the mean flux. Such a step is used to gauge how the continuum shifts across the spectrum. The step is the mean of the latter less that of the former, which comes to 0.6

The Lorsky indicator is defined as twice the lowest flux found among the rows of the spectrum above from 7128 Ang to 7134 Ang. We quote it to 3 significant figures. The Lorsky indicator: 16.0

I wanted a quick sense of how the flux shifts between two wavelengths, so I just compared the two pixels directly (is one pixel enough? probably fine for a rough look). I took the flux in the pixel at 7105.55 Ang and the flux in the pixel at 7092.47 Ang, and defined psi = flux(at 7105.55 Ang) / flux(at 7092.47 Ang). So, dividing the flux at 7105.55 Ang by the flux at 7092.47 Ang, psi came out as 0.95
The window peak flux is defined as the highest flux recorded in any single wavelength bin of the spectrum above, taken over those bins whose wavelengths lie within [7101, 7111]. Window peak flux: 10.2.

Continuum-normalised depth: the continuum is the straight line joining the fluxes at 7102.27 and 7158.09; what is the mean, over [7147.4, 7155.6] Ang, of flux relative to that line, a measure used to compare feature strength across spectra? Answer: 0.962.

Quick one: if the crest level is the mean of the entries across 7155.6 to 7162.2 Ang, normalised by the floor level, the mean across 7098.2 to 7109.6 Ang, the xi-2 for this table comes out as 0.99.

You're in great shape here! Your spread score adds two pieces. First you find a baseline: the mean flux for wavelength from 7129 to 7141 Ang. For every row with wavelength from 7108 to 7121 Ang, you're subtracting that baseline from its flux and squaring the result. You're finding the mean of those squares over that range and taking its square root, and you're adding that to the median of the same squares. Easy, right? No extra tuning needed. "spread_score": 0.59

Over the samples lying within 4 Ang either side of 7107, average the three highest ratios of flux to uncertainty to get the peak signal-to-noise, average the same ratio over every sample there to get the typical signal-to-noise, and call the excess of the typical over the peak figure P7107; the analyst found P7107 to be -0.58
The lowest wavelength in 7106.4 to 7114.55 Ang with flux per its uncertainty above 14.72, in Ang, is 7107.18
